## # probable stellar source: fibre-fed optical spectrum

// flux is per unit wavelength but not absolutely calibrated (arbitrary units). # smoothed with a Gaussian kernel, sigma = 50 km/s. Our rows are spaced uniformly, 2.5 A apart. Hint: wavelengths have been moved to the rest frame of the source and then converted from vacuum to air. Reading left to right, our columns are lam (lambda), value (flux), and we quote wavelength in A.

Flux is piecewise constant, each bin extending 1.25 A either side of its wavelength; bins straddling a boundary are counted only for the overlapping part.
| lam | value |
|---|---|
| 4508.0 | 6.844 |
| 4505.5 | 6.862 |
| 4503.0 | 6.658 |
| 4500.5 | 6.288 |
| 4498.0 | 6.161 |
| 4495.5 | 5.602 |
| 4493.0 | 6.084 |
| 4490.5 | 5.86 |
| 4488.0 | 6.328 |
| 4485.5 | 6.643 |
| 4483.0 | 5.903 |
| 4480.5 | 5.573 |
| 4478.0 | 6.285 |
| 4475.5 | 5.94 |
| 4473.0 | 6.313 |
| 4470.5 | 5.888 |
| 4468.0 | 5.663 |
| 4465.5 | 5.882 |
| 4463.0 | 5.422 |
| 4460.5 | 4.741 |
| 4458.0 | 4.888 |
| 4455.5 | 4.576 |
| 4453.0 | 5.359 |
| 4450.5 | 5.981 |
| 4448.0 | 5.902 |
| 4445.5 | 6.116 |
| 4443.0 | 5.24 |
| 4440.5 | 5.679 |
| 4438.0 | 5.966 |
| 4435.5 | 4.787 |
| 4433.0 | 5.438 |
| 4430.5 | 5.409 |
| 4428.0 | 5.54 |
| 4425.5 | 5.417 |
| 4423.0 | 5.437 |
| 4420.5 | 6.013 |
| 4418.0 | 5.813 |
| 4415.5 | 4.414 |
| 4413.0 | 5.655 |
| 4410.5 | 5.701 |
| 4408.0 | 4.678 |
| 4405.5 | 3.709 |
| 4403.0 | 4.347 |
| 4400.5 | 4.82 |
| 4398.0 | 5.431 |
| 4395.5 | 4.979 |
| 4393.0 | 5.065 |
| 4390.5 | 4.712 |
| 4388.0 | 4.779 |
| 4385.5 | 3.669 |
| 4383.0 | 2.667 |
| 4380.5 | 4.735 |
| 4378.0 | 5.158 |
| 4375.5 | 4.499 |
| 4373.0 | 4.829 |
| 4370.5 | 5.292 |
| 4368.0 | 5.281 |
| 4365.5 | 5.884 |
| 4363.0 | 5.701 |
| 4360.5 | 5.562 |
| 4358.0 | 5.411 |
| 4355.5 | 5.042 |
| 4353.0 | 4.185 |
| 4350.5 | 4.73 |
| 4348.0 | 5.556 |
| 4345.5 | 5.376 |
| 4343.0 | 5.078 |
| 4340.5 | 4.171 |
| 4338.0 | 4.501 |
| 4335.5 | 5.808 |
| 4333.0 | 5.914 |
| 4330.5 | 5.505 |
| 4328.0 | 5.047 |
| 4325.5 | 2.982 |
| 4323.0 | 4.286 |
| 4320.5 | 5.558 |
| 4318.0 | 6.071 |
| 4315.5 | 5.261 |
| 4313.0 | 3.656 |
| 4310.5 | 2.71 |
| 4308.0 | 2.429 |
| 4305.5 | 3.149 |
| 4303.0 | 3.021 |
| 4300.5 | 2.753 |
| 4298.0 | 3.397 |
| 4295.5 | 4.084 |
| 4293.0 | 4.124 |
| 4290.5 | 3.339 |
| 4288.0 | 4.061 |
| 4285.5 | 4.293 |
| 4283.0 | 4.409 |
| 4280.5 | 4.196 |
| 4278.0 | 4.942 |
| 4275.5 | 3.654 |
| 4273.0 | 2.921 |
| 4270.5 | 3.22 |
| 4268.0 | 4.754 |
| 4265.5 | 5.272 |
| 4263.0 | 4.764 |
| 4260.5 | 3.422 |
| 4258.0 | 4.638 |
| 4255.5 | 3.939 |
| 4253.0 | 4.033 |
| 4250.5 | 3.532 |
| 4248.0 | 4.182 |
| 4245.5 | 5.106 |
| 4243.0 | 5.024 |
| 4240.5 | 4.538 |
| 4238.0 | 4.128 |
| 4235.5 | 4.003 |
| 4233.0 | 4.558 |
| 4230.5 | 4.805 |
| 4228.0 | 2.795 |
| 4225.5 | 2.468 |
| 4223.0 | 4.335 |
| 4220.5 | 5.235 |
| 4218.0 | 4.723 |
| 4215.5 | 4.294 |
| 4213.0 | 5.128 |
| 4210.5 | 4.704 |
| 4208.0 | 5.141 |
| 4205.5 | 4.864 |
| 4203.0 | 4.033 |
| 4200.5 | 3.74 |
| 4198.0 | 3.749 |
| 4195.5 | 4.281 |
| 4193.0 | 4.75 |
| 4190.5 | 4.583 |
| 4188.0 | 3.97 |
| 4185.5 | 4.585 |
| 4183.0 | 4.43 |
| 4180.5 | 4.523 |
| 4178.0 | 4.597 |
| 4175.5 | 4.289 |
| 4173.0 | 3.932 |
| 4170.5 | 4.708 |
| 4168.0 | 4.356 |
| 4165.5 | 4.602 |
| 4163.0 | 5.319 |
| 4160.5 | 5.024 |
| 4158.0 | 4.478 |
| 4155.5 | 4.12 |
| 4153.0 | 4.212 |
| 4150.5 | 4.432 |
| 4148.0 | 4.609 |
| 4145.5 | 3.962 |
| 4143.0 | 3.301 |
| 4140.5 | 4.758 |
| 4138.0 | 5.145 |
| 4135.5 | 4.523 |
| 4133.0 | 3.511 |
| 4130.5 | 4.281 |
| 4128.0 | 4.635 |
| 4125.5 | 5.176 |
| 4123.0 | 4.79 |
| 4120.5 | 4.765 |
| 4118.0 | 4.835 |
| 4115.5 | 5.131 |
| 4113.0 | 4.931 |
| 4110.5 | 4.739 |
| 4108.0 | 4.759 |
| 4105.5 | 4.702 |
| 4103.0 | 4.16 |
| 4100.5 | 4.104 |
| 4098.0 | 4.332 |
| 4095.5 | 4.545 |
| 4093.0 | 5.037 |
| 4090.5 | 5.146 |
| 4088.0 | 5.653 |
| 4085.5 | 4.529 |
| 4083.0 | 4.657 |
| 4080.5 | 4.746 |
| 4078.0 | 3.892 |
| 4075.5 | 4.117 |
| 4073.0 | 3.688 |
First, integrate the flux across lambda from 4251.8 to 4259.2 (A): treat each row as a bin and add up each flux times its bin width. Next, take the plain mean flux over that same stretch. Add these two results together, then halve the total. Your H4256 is 18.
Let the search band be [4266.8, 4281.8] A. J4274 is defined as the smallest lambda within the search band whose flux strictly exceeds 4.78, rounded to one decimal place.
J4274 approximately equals 4278.0 A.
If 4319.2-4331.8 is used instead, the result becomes 4320.5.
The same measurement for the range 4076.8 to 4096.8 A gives 4088.0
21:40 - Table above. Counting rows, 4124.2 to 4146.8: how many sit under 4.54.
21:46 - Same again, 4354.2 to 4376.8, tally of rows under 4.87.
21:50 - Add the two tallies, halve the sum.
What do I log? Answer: 3.5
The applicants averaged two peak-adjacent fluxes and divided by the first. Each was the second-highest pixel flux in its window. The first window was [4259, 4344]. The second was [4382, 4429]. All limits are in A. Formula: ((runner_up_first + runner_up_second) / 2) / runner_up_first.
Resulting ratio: 0.99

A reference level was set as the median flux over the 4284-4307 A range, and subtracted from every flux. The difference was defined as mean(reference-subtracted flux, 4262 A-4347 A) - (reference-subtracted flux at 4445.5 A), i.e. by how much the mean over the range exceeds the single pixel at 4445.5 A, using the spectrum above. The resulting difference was -1.9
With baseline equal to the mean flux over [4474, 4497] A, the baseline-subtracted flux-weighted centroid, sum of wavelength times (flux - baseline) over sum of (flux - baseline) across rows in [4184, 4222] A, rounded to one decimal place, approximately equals 4201.4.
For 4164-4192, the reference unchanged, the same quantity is 4178.1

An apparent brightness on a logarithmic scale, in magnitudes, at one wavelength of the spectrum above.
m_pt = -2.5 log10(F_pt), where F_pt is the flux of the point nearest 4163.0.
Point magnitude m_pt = -1.81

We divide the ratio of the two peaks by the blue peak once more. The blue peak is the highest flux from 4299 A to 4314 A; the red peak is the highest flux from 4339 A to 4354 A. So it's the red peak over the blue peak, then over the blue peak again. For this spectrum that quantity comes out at 0.42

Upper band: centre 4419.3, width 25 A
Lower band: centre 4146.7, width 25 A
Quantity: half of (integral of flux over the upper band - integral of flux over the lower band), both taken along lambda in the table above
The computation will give 13.2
